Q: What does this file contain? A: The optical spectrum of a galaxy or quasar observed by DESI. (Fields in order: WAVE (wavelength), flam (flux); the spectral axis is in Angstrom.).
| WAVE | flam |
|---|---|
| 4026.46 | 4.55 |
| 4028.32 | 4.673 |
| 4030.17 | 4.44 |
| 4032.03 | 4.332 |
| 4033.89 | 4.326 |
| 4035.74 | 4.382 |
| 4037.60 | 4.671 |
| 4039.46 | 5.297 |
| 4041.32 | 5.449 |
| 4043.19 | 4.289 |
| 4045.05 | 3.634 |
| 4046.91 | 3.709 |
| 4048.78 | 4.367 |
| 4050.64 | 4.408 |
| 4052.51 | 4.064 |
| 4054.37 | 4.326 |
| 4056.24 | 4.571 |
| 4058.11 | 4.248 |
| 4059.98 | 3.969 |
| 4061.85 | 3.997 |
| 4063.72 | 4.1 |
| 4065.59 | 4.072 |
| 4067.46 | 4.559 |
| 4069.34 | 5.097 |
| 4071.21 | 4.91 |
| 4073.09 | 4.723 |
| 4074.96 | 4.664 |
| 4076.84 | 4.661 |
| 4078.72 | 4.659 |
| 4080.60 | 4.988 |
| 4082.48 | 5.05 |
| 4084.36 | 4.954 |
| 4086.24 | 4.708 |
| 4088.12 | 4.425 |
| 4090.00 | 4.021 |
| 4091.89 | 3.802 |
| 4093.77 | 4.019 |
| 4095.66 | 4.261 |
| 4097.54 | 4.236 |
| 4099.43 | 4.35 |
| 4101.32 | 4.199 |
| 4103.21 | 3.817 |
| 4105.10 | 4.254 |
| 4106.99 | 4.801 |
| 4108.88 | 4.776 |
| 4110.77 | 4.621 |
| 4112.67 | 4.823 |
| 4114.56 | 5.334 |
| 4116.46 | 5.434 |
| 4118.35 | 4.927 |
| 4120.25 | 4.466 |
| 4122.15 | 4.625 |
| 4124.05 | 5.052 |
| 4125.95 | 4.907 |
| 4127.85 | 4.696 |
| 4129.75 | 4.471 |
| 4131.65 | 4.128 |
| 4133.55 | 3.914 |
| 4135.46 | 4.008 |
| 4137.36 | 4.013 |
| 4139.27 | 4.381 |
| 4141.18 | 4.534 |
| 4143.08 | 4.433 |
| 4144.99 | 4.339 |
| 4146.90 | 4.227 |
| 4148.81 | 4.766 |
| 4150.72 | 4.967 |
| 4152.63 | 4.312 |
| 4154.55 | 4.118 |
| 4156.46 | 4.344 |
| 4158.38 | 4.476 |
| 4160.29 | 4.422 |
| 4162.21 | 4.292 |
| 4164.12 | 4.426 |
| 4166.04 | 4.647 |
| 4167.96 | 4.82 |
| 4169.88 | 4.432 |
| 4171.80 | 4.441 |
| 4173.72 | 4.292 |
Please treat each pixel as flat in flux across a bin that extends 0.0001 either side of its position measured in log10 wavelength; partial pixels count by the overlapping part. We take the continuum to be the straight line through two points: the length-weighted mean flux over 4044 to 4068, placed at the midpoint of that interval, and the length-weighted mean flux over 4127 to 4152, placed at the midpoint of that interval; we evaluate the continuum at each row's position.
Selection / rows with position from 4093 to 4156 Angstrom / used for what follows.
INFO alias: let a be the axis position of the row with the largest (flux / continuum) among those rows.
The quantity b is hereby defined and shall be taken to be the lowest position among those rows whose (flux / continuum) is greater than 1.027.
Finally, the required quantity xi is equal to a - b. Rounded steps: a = 4116.46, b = 4106.99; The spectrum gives 9.5 Angstrom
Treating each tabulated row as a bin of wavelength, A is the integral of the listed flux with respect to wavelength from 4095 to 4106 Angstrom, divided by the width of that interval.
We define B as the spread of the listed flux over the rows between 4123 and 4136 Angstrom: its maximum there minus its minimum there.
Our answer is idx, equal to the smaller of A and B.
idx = 1.1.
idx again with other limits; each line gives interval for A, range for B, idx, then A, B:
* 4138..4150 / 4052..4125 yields 1.6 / 4.45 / 1.63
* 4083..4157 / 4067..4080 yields 0.5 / 4.48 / 0.54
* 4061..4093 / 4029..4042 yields 1.1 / 4.55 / 1.12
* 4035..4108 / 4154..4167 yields 0.5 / 4.43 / 0.53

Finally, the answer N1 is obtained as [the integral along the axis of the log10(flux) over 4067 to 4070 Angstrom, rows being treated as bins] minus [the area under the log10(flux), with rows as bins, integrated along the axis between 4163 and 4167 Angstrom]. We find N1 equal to -0.6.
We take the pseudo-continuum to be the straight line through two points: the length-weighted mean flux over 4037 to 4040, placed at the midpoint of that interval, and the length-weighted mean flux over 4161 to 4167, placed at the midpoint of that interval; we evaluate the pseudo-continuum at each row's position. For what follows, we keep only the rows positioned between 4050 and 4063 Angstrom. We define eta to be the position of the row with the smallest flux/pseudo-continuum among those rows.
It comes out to 4059.98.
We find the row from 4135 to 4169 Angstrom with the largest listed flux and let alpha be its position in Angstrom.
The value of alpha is 4150.72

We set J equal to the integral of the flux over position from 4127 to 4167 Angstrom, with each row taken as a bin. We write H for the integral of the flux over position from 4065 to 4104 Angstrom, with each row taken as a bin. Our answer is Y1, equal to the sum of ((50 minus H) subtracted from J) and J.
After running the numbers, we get 475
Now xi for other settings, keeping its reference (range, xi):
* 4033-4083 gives 7.4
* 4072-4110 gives 9.4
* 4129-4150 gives 19.1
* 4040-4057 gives 0.0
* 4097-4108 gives 0.0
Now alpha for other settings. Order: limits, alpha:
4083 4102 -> 4084.36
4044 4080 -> 4069.34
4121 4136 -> 4124.05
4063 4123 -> 4116.46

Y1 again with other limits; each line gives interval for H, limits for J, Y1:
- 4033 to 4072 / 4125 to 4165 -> 473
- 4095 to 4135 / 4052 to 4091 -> 485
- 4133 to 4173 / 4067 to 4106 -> 476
